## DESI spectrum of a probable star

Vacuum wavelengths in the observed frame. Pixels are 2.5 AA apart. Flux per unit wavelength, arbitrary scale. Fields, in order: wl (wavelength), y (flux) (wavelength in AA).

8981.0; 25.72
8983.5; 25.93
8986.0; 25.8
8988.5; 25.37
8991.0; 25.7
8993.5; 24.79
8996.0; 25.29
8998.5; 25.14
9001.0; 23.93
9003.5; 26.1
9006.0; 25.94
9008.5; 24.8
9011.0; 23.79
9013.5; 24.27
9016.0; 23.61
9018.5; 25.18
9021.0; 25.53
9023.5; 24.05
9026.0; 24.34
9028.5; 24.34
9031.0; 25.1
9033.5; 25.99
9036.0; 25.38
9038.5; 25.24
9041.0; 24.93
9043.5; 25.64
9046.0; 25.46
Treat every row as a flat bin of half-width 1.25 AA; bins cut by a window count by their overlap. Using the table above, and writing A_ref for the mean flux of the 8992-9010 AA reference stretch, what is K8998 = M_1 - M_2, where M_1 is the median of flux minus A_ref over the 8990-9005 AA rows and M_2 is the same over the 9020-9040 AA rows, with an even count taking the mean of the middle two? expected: 0.0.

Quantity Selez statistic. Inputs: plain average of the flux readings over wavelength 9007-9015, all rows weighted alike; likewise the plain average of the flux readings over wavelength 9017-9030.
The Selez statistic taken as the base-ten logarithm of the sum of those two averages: 1.69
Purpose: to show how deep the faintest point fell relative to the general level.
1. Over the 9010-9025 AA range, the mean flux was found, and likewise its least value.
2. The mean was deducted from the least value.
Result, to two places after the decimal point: -0.80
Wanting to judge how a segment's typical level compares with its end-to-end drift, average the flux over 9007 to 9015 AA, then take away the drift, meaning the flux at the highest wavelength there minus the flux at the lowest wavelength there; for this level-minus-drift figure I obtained 24.8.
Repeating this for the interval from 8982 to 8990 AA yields 26.3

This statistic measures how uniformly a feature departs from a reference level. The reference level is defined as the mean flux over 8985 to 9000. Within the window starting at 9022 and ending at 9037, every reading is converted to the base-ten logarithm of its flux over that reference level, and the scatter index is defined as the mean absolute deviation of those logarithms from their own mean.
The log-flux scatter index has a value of 0.011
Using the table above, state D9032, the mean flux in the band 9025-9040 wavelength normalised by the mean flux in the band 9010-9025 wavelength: 1.03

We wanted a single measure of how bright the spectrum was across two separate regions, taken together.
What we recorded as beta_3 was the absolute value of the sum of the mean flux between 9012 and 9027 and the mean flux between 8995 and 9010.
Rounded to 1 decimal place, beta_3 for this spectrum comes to 49.7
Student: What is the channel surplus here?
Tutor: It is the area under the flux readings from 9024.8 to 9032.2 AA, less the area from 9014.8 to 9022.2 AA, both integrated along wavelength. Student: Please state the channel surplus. -1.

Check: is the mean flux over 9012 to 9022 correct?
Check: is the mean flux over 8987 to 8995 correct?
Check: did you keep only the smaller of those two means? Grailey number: 24.6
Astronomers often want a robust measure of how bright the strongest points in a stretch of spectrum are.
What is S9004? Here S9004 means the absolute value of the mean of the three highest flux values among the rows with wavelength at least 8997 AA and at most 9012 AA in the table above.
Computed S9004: 25.73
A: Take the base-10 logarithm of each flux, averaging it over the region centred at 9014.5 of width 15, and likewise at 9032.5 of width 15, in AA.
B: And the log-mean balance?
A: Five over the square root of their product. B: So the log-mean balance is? 3.59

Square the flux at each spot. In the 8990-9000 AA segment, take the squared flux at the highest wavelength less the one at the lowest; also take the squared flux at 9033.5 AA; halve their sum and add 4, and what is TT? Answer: 328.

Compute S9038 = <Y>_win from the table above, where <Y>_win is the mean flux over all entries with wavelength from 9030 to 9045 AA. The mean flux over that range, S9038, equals 25.4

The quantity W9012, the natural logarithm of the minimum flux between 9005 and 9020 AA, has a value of 3.16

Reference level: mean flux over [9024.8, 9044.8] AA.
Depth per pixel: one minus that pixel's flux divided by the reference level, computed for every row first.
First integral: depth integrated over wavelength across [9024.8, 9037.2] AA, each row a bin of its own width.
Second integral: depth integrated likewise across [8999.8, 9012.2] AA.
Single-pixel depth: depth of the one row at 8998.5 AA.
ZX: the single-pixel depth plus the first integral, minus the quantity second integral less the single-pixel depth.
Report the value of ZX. -0.1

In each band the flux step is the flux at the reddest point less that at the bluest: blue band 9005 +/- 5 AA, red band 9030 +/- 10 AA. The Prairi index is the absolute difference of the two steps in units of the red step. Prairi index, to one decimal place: -4.0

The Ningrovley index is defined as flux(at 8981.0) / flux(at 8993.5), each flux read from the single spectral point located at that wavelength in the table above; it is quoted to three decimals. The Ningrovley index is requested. 1.038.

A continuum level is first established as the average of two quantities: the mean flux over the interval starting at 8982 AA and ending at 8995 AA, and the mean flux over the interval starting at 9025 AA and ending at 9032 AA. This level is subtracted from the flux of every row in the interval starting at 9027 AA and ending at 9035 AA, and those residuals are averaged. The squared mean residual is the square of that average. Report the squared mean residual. 0.01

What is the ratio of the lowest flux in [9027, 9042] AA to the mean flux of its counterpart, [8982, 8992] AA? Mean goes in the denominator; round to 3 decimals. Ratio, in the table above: 0.947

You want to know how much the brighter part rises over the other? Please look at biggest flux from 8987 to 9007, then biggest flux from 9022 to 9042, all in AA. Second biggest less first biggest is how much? -0.11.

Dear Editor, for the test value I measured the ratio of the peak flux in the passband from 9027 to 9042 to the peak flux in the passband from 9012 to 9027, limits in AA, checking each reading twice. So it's 1.02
